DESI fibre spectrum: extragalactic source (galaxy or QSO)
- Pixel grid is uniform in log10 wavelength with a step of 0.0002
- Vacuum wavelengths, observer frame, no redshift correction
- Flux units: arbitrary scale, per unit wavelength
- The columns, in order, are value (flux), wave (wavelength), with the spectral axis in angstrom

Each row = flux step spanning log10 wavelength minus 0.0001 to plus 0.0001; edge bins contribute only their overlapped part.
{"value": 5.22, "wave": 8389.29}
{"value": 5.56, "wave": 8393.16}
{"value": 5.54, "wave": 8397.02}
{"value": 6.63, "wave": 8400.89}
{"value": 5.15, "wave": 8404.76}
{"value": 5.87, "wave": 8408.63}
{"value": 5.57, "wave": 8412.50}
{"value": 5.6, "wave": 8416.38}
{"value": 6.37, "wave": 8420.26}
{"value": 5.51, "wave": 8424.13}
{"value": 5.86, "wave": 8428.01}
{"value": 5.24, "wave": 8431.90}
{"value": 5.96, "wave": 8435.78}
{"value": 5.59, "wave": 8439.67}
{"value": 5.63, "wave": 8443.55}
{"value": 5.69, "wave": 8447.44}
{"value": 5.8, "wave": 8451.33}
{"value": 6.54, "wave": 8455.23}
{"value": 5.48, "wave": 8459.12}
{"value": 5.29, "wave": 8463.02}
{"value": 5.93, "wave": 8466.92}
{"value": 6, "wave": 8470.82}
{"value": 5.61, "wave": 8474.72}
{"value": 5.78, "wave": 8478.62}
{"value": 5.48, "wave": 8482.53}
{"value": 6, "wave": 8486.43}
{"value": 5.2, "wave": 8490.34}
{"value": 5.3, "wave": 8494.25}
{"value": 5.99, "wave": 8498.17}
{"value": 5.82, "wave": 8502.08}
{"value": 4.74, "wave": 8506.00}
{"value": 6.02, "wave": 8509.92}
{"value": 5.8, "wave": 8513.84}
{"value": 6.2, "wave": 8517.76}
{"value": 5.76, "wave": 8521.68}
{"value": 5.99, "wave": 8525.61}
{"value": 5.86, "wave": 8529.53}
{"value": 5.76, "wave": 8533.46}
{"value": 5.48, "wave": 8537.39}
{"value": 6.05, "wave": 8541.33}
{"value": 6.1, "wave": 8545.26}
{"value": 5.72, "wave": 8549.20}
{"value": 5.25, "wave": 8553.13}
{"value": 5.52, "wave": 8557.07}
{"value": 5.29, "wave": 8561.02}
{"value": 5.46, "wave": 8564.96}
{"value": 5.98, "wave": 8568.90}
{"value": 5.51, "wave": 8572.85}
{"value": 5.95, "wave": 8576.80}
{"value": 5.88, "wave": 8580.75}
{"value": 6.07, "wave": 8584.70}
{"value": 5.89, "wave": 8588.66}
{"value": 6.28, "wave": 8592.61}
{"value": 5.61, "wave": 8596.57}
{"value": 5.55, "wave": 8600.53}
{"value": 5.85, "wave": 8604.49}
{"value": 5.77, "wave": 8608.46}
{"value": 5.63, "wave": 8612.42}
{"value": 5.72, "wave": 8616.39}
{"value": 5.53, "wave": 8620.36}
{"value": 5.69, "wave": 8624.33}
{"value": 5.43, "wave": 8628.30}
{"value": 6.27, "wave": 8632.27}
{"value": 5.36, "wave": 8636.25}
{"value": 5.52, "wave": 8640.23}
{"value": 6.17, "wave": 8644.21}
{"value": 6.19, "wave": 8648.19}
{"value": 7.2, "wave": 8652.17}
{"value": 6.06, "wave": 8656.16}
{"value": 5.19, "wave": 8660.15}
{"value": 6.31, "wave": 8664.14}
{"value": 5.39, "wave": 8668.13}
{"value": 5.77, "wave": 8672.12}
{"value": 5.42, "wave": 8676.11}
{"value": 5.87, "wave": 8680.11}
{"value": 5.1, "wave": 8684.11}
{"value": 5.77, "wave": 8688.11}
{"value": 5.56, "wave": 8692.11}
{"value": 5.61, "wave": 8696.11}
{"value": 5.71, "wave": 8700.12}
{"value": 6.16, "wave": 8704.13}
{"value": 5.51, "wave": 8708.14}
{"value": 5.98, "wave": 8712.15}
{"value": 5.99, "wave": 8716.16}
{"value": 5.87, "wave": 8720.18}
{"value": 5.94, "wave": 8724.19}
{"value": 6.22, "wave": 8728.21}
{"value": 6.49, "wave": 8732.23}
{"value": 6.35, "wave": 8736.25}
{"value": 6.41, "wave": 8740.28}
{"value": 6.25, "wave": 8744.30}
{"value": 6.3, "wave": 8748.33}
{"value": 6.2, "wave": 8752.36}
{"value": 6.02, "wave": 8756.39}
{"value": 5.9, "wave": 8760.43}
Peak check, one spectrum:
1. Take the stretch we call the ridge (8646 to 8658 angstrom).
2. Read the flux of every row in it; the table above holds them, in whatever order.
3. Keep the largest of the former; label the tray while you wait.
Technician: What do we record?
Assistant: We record 7.2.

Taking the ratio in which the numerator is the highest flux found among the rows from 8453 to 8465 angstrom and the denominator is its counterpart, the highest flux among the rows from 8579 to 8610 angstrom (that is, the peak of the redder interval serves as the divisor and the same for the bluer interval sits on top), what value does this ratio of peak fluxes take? 1.04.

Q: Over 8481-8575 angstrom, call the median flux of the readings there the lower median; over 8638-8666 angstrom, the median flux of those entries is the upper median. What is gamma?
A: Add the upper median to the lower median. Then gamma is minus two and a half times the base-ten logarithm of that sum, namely -2.69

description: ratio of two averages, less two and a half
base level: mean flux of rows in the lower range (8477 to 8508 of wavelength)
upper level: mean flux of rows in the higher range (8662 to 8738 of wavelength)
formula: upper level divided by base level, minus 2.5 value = -1.445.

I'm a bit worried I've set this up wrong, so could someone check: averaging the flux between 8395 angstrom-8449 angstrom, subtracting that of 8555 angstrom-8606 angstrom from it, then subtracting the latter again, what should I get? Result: -5.78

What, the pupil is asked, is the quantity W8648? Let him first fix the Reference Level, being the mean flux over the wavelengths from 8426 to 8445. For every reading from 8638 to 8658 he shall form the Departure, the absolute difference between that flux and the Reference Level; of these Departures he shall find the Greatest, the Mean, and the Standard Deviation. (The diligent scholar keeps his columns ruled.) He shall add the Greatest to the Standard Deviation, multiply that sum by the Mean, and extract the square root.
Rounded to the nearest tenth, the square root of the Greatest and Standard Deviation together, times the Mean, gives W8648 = 1.1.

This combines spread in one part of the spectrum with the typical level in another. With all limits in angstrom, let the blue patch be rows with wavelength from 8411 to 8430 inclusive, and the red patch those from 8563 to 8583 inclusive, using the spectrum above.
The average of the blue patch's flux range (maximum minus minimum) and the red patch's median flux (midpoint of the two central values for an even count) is 3.37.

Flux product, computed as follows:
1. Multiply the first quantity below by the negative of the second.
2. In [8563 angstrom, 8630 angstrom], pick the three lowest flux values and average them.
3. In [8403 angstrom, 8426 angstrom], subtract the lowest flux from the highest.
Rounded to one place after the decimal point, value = -6.7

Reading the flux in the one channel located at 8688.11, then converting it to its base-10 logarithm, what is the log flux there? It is 0.761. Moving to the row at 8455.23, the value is 0.816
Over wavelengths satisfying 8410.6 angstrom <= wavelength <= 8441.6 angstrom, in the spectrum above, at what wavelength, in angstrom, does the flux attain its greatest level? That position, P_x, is 8420.26 angstrom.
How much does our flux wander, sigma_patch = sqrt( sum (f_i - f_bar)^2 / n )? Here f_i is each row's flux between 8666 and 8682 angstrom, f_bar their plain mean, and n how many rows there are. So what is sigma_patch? 0.21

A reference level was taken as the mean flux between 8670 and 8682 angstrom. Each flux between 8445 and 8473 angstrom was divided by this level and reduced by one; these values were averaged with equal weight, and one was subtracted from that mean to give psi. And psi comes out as -0.98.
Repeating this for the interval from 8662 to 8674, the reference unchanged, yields -0.98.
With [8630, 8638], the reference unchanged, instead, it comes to -0.98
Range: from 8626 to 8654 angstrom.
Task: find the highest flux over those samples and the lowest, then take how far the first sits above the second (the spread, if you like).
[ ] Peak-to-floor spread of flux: 1.8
